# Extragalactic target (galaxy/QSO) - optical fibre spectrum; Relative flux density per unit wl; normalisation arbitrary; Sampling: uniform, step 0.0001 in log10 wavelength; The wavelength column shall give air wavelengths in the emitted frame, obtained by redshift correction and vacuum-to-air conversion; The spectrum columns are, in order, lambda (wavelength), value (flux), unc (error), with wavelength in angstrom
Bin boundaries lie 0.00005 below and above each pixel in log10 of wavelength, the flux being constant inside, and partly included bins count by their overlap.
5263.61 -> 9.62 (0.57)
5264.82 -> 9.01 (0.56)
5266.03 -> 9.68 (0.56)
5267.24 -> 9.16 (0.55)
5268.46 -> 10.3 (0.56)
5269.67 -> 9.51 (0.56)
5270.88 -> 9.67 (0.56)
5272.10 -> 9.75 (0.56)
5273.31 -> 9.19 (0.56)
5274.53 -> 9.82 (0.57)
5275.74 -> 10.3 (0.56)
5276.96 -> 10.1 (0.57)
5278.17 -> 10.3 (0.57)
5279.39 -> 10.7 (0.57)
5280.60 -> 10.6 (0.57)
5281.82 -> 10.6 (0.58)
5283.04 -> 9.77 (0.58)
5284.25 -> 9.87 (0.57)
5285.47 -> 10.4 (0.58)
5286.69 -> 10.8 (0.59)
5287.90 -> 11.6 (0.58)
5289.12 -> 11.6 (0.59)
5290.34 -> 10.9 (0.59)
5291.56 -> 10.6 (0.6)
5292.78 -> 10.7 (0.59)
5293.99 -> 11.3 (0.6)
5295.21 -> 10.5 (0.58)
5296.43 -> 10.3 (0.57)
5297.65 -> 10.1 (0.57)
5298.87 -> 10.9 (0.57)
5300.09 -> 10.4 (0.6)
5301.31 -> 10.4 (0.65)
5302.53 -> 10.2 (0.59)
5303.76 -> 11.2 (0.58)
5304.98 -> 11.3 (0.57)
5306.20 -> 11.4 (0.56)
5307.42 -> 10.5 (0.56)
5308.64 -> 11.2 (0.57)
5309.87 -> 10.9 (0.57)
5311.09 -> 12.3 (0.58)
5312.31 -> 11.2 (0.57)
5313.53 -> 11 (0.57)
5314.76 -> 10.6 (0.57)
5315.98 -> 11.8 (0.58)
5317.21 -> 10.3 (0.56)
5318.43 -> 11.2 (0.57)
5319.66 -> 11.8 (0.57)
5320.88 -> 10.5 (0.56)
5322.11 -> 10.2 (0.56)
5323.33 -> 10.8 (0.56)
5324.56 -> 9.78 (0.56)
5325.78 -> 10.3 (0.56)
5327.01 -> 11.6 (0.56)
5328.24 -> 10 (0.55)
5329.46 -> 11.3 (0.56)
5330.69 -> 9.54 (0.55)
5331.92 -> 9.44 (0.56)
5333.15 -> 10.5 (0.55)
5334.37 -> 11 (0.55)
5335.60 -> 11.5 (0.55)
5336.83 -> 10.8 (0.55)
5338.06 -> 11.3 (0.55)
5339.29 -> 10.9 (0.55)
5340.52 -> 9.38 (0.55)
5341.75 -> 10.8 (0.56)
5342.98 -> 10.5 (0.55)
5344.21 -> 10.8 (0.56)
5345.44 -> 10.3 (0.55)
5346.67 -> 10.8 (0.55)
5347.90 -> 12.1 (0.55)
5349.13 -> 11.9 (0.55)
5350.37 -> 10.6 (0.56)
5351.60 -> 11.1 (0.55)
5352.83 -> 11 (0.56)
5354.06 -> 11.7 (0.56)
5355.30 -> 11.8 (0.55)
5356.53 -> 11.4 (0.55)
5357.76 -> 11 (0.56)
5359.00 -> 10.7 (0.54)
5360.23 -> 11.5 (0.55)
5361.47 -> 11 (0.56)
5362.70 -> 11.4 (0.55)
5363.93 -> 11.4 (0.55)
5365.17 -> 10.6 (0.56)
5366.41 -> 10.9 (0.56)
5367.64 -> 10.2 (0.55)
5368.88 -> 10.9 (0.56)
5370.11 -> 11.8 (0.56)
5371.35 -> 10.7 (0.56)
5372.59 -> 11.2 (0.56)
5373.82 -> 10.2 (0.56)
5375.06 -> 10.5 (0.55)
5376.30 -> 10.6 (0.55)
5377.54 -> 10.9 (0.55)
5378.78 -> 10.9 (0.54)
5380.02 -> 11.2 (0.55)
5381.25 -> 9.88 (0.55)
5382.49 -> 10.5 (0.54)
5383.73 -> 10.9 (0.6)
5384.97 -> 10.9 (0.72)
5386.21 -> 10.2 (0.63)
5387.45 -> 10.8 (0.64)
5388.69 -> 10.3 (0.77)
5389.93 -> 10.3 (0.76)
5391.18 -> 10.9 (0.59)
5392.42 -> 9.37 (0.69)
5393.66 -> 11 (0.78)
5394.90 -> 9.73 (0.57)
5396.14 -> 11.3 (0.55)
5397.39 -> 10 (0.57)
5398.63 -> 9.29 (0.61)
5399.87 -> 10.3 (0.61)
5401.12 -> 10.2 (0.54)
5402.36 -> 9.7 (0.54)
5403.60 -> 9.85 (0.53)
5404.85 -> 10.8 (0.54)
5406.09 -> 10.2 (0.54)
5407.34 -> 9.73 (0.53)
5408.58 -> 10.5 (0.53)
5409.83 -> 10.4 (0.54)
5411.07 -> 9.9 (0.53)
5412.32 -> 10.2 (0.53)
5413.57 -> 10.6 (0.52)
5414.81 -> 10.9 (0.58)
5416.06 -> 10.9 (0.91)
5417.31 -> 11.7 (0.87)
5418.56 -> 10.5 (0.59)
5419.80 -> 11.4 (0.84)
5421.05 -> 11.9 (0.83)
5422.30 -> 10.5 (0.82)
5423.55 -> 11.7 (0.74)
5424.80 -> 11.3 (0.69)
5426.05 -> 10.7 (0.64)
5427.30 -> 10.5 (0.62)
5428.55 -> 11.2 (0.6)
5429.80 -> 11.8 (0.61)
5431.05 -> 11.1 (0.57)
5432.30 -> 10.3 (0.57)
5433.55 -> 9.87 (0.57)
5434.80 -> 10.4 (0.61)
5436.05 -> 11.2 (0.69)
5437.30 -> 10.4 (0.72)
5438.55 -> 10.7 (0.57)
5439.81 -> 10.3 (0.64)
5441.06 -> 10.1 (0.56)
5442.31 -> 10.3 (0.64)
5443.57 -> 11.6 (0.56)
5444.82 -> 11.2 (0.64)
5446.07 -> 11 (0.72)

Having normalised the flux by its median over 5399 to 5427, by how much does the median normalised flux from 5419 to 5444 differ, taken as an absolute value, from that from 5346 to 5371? 0.033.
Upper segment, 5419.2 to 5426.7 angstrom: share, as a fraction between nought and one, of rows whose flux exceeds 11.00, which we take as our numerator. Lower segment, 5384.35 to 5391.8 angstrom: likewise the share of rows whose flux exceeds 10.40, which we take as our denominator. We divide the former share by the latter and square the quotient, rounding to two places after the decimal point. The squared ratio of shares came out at 1.78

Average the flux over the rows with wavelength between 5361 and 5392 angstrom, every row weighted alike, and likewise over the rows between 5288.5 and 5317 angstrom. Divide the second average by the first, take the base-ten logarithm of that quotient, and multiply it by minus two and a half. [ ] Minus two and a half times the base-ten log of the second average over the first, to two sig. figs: -0.016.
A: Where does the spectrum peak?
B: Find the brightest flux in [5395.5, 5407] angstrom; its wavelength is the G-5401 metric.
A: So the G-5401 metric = 5396.14 angstrom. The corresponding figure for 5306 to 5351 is 5311.09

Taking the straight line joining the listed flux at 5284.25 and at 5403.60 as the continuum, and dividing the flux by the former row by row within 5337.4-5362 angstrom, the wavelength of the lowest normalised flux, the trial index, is 5340.52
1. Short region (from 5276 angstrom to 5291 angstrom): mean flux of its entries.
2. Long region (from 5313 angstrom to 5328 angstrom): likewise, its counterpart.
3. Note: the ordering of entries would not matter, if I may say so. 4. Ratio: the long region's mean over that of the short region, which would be 1.02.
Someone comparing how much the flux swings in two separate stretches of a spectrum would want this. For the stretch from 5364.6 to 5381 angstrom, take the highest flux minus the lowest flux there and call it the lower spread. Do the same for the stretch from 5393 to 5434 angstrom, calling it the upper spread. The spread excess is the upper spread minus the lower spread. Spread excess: 1.0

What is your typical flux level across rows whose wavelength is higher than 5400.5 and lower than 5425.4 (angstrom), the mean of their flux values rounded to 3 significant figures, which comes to 10.6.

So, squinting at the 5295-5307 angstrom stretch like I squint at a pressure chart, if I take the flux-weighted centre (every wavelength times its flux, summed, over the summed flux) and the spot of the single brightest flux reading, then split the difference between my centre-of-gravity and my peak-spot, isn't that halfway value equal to 5303.5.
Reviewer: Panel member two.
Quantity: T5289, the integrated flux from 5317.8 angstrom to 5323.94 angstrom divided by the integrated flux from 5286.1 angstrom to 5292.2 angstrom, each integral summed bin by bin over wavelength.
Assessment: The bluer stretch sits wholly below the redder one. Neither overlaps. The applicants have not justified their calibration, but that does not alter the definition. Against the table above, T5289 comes 0.99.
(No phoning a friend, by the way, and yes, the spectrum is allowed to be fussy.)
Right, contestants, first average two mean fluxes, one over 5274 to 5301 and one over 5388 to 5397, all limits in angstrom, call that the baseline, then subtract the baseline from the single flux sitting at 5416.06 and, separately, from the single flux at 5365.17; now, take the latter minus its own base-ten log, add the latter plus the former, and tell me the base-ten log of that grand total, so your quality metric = 0.20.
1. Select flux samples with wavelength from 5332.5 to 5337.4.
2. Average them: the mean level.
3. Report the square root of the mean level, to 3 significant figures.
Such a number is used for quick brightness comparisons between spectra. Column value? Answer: 3.31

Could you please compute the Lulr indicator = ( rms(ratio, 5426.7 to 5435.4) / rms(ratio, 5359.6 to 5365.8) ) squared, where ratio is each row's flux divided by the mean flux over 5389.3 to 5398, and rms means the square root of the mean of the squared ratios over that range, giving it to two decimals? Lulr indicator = 0.92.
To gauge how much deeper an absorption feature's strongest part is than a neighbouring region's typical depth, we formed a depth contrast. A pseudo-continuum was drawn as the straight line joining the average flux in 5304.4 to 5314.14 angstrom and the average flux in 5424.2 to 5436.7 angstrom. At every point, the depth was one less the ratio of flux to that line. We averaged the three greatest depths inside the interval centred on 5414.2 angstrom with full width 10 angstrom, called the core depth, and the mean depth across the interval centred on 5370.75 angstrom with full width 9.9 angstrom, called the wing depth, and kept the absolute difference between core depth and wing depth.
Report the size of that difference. 0.05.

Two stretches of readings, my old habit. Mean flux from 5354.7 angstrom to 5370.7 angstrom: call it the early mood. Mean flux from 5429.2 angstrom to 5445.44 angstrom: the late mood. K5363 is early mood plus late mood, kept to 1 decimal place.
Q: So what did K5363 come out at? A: 21.8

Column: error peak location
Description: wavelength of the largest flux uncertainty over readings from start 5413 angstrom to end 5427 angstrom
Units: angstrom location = 5416.06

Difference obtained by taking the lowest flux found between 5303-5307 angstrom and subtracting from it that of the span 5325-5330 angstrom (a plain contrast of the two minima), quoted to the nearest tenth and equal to 1.2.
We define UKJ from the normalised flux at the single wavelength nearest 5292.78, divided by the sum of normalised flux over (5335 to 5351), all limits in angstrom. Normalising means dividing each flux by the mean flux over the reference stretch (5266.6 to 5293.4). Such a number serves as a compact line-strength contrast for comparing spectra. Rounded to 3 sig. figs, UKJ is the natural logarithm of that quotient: -2.58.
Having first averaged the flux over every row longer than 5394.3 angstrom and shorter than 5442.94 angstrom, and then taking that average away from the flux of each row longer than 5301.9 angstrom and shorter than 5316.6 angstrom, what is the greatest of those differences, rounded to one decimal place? 1.7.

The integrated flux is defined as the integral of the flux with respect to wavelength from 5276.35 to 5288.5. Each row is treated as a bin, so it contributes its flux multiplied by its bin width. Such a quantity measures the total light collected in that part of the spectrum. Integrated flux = 127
